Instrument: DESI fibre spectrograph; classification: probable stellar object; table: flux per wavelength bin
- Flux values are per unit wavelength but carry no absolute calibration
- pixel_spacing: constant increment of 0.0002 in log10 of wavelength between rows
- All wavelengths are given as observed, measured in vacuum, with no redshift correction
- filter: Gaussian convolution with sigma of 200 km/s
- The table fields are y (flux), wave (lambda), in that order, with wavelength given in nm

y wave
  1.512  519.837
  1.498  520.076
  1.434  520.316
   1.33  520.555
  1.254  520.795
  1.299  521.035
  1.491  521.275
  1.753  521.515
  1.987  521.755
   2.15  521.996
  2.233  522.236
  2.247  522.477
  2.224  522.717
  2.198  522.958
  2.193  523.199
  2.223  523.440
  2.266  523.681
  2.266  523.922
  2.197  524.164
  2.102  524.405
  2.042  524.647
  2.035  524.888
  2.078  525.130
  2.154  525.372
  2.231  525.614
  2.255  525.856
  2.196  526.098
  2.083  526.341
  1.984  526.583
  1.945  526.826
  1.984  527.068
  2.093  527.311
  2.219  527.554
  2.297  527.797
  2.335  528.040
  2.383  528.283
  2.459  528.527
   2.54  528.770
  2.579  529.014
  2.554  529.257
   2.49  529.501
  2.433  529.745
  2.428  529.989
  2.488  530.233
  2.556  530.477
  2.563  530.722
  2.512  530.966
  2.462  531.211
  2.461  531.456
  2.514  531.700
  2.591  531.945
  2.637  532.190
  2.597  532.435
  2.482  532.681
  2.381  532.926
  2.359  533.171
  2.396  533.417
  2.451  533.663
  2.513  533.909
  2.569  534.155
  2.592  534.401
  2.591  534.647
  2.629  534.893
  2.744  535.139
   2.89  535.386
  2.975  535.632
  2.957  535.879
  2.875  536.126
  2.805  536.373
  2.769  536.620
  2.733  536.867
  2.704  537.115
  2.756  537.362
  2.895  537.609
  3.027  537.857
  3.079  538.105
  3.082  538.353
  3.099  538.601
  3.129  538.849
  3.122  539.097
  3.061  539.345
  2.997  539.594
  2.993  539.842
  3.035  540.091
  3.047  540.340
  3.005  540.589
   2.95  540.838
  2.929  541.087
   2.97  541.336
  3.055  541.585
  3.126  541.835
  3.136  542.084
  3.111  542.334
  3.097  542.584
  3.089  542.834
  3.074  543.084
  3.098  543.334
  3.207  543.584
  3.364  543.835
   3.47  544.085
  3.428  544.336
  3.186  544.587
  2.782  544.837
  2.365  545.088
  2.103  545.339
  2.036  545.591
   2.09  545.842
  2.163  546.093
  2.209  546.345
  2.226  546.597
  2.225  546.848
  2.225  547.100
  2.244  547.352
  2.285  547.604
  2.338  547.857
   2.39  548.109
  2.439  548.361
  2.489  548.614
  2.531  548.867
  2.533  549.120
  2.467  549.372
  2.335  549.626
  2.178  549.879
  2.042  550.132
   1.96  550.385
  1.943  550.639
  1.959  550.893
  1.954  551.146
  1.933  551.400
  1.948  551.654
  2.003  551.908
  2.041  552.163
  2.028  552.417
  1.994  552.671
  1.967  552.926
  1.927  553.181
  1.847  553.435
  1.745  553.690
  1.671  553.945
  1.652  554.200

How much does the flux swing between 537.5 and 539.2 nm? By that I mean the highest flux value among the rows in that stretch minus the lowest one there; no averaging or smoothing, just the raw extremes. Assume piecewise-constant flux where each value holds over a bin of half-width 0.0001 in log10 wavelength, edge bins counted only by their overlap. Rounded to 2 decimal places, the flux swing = 0.23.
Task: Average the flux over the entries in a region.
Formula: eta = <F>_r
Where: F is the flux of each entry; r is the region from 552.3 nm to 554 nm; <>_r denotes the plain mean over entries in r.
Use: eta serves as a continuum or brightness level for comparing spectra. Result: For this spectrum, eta 1.9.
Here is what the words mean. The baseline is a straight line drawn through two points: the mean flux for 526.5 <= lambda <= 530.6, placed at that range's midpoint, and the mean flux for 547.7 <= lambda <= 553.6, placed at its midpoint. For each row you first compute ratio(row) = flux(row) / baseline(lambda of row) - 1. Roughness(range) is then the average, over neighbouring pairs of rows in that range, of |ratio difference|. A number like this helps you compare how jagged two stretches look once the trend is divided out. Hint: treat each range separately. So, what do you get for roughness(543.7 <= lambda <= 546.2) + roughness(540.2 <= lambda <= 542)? 0.108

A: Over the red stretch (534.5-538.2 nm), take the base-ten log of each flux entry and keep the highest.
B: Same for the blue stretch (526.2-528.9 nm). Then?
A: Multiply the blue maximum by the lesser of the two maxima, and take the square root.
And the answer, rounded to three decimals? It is 0.405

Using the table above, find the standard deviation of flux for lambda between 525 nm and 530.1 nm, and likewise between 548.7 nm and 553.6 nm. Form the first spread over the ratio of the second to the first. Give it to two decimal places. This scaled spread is 0.18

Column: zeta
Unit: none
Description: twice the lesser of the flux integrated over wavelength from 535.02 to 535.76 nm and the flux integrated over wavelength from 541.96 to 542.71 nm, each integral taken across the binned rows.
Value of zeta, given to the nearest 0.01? 4.25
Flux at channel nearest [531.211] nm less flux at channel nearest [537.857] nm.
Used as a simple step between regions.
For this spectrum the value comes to -0.6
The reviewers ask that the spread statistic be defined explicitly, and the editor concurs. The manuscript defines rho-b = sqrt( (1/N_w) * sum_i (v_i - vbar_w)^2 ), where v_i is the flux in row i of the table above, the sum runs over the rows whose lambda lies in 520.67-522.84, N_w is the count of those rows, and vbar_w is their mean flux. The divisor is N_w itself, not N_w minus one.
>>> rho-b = 0.39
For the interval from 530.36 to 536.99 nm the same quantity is 0.17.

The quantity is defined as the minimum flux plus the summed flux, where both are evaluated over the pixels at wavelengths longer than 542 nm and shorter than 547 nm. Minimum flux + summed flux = 57.5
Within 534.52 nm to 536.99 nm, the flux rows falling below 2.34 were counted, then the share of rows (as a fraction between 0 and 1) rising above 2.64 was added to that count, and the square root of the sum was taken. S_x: 0.9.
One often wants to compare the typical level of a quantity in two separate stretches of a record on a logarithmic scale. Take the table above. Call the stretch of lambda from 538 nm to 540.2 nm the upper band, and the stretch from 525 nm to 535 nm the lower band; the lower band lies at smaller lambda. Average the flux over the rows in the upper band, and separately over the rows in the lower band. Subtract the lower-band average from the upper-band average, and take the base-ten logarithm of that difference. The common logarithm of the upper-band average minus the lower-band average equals -0.17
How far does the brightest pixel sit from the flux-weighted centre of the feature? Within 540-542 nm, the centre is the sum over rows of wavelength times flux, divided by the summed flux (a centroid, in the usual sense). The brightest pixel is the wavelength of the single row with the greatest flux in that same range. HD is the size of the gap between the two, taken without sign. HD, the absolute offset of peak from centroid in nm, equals 0.87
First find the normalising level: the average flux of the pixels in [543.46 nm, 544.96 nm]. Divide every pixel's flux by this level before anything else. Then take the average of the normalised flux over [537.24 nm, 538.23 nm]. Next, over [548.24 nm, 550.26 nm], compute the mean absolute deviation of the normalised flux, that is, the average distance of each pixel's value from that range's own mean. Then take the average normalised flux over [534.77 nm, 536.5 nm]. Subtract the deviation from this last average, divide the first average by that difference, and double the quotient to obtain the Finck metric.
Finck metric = 2.2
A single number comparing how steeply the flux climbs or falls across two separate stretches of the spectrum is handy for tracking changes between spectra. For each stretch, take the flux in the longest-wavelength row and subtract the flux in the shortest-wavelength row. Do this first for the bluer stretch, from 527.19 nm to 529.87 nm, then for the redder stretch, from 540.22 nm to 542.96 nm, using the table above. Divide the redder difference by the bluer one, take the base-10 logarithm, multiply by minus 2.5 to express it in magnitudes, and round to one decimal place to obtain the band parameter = 2.3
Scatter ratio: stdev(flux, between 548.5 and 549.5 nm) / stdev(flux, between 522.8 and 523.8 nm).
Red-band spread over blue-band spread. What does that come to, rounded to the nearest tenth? 1.0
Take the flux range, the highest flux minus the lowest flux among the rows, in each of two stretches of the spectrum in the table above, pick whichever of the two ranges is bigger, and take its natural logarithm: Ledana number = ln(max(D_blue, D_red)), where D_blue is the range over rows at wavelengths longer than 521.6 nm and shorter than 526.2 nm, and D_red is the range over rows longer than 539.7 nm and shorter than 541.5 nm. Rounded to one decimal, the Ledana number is -1.3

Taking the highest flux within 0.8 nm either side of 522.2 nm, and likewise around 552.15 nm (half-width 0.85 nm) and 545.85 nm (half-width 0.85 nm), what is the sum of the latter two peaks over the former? 1.96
